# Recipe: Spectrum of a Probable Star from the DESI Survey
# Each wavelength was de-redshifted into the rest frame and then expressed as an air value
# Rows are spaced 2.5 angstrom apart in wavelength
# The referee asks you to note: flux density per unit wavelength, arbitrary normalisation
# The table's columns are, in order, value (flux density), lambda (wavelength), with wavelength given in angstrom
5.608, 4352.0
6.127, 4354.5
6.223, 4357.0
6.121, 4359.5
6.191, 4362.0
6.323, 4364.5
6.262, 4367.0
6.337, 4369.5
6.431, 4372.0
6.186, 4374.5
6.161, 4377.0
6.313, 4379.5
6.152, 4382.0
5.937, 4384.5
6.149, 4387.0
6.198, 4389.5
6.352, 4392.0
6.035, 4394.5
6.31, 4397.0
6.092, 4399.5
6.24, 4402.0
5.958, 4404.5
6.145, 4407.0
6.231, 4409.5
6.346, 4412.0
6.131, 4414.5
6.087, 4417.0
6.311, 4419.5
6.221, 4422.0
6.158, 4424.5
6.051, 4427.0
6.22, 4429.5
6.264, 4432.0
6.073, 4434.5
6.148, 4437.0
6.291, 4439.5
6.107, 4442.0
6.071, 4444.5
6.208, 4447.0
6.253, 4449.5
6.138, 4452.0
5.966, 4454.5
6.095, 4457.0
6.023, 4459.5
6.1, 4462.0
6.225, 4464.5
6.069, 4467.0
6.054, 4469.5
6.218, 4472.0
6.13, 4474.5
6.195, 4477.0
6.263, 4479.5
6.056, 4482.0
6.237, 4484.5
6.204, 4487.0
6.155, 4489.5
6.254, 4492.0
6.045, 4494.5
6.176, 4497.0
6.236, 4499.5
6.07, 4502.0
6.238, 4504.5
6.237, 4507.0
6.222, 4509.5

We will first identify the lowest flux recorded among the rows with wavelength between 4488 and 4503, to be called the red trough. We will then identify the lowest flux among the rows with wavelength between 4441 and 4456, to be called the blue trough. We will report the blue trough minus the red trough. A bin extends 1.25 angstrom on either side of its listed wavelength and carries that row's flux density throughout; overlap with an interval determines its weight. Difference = -0.079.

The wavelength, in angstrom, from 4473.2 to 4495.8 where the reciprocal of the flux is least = 4479.5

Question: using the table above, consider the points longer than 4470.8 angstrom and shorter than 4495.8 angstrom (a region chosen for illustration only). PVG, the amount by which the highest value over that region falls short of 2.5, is -3.76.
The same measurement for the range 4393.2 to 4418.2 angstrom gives -3.85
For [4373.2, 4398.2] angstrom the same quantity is -3.85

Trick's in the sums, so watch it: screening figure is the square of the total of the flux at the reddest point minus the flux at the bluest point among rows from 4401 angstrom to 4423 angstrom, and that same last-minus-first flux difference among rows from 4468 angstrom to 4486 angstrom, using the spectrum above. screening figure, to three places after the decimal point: 0.027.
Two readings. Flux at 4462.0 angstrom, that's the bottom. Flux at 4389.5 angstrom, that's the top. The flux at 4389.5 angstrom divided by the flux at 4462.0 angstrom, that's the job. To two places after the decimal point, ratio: 1.02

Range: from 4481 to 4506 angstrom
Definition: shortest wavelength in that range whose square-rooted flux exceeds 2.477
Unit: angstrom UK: 4484.5 angstrom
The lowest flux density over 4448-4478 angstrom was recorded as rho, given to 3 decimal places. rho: 5.966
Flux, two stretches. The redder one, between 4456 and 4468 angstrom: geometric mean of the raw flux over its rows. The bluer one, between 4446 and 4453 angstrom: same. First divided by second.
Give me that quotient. 0.984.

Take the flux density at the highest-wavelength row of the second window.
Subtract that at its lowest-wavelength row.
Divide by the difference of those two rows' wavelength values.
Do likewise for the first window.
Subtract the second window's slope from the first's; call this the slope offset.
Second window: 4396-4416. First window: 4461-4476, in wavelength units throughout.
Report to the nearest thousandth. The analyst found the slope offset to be 0.013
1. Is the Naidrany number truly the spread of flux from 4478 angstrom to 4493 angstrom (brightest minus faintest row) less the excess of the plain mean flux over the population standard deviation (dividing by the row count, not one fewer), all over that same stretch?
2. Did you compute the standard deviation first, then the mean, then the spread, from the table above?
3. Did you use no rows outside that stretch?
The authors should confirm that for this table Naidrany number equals -5.92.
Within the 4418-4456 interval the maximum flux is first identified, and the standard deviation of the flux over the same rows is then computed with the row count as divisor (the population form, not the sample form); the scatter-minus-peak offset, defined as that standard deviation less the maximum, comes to -6.215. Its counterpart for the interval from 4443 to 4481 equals -6.176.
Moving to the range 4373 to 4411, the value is -6.234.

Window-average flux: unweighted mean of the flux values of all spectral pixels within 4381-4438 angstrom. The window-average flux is 6.166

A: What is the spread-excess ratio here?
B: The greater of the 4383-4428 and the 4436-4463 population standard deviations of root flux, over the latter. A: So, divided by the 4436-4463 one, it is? 1.32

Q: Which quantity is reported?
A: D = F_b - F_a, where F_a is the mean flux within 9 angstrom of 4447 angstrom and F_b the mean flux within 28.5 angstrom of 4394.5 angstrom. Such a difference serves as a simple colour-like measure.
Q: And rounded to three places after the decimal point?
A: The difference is 0.052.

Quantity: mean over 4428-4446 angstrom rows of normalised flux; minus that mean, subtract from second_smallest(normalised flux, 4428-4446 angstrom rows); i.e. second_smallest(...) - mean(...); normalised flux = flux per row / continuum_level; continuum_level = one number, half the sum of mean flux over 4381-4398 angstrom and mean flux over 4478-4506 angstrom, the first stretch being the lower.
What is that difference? -0.015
